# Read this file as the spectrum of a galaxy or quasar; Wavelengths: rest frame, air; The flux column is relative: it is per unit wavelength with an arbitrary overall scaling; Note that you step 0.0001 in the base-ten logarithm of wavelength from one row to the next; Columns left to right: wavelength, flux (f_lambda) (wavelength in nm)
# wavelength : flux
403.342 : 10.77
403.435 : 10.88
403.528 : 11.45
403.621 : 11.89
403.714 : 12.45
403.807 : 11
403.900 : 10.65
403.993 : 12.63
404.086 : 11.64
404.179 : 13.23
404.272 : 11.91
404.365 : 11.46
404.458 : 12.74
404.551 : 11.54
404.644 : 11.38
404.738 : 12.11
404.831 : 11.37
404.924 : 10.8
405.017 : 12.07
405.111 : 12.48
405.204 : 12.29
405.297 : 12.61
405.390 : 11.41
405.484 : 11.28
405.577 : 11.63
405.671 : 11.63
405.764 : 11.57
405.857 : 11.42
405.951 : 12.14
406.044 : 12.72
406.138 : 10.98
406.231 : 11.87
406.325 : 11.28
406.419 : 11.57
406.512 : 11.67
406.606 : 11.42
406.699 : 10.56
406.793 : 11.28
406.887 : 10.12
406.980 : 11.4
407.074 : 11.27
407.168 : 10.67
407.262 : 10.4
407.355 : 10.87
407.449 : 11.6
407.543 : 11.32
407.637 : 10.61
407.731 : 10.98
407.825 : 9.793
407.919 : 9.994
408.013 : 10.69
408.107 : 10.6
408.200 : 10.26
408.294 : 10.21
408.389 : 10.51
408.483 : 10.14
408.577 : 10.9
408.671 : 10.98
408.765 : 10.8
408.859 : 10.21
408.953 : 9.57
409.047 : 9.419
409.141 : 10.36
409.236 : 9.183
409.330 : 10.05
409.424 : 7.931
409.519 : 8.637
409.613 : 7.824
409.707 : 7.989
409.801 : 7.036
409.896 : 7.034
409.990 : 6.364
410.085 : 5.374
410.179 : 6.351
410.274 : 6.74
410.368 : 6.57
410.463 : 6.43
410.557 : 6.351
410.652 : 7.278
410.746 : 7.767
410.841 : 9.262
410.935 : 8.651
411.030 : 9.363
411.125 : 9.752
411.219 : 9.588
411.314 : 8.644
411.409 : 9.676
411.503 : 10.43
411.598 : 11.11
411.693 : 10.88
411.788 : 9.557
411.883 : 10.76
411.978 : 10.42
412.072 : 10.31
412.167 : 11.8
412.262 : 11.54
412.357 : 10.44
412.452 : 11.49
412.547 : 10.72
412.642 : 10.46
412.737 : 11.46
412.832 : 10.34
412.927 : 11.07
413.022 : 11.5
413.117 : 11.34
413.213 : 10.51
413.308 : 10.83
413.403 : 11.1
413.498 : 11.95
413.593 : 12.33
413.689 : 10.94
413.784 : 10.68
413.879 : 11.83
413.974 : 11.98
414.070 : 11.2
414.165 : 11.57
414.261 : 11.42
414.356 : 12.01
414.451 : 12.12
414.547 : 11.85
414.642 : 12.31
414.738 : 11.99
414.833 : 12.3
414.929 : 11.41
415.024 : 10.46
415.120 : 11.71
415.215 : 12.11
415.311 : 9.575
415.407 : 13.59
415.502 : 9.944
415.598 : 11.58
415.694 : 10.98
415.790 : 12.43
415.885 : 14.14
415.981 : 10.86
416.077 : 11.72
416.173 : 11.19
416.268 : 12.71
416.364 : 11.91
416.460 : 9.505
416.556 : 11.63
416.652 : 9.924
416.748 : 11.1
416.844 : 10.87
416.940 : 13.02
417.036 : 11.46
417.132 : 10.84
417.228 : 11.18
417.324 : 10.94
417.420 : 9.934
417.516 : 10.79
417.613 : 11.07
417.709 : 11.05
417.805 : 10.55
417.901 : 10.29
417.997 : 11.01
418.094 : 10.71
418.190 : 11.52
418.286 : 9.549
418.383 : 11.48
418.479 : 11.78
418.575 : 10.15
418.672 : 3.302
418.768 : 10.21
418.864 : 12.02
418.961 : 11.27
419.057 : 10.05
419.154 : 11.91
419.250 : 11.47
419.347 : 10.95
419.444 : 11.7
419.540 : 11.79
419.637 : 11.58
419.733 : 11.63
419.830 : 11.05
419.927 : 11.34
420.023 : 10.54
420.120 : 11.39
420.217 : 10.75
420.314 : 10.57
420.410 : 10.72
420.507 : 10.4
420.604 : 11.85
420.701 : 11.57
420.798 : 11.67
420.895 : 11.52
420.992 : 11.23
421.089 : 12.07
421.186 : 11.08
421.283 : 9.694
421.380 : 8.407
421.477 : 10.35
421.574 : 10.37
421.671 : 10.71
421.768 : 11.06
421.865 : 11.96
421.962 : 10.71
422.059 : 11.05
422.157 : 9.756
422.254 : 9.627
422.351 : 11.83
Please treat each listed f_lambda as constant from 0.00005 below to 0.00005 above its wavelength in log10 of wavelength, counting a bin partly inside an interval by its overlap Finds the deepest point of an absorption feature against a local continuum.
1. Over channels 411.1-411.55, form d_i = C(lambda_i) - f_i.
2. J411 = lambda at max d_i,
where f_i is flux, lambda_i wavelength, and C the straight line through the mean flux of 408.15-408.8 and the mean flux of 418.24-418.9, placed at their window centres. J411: 411.314 nm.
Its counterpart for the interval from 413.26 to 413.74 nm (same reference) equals 413.308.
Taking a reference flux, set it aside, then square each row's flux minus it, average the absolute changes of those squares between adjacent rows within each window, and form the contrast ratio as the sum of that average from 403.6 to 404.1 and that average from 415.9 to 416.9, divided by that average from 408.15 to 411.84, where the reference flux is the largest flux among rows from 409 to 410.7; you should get 2.3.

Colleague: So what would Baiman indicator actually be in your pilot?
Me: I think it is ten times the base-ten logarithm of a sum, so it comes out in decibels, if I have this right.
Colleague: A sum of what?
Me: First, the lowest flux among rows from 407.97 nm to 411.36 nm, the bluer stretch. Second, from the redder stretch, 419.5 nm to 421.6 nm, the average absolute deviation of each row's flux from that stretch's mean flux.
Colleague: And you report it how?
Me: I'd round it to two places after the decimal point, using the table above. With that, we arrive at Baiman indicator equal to 7.79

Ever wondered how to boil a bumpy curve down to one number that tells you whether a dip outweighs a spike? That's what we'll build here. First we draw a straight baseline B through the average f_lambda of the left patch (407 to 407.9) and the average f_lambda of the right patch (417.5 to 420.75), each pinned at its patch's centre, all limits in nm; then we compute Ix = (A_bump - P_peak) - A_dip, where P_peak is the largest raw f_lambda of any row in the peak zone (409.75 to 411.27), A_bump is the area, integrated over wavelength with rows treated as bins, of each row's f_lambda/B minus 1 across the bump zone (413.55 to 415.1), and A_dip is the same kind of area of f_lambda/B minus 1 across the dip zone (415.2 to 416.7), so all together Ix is -9.7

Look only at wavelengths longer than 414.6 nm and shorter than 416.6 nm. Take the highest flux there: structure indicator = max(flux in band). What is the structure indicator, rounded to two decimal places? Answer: 14.14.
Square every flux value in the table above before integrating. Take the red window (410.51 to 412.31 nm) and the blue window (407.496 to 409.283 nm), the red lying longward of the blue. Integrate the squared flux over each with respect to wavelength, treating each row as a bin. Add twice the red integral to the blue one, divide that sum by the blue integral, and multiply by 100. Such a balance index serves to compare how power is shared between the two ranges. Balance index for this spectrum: 278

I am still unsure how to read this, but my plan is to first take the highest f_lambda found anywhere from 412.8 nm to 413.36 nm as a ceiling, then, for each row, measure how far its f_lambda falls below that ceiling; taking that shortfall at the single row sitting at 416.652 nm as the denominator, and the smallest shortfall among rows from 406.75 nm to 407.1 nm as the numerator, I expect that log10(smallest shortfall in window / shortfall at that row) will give -1.2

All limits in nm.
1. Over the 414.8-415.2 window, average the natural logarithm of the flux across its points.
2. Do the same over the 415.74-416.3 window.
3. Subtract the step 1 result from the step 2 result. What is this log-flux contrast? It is 0.06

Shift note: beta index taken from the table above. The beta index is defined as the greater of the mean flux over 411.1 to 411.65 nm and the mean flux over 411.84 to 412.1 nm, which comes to 10.5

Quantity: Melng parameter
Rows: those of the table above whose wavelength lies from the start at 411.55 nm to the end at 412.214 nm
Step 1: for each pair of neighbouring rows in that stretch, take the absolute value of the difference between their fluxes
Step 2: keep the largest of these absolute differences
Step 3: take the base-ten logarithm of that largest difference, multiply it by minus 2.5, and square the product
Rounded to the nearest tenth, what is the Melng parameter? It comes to 0.2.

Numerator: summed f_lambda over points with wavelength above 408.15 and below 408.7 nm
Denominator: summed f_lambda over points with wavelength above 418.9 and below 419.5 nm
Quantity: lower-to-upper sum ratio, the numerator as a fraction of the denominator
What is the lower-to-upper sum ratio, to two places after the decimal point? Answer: 0.94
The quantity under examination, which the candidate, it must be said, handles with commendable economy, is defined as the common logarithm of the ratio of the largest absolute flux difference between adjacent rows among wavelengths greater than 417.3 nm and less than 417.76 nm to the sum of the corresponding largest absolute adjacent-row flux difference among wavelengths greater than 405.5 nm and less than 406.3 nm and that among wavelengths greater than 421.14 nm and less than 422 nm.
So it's -0.6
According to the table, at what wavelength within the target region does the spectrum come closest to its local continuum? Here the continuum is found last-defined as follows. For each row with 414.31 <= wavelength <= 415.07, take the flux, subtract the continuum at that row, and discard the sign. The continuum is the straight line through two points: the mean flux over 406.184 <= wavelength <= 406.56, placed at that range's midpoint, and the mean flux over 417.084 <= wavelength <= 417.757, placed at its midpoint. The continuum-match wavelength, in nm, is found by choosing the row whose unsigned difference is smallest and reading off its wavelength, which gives 414.929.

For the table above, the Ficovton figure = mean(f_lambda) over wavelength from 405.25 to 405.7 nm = 11.7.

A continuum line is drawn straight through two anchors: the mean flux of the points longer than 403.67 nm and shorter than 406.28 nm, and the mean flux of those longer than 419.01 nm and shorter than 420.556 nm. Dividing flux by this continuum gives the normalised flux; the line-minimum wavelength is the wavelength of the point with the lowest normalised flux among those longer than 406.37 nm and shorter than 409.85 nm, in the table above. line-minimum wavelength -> 409.801 nm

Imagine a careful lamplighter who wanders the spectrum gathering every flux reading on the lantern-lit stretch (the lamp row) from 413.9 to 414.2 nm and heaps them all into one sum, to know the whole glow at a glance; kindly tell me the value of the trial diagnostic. 35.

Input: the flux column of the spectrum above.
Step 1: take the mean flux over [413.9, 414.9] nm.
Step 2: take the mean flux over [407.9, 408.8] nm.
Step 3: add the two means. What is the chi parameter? 22.4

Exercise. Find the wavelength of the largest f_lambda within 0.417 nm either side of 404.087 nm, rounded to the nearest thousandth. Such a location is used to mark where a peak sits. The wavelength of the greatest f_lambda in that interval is 404.179 nm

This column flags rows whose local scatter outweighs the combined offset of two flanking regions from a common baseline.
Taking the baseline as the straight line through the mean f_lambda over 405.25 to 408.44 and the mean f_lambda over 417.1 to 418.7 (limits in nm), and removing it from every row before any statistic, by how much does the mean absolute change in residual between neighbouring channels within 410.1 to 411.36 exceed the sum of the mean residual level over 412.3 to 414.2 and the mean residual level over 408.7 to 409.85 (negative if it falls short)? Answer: 1.9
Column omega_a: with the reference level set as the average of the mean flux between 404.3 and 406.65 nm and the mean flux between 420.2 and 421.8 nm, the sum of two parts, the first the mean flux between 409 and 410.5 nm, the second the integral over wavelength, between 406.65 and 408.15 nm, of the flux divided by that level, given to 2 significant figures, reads 9.1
